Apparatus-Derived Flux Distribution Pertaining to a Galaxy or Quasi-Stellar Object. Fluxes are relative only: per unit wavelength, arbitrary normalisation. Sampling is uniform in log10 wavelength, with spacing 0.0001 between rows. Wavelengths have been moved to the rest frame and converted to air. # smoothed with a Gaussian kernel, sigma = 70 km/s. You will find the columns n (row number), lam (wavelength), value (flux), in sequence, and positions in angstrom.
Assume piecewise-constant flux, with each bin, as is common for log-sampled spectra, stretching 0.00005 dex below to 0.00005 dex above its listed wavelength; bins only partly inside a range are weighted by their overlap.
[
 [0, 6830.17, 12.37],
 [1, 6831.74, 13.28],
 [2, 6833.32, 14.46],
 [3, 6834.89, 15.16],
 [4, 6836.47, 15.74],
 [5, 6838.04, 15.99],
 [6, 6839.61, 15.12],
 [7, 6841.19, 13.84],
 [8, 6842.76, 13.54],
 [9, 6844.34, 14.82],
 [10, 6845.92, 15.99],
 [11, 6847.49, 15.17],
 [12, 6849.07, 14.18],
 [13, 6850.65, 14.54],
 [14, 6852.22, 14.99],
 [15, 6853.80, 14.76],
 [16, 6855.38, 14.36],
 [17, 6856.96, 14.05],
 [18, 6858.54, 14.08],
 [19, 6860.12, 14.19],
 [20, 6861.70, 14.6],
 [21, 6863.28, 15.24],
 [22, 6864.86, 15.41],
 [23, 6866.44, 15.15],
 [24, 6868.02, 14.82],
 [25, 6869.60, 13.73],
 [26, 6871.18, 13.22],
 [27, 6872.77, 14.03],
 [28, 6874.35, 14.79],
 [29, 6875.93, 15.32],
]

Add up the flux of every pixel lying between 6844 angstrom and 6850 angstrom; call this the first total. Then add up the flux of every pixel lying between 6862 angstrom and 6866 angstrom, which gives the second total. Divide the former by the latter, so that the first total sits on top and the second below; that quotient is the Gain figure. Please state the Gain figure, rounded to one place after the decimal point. 2.0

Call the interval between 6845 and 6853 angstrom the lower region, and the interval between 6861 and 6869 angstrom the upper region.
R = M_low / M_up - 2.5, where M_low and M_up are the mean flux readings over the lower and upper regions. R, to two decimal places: -1.50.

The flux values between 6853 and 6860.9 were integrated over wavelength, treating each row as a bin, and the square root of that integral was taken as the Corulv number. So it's 10.6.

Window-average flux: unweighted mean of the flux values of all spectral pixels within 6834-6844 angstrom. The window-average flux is 14.9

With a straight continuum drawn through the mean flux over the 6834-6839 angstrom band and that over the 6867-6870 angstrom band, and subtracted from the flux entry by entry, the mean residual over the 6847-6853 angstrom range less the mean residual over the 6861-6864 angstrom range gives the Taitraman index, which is -0.7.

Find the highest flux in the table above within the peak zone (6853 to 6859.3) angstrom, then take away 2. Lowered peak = 12.8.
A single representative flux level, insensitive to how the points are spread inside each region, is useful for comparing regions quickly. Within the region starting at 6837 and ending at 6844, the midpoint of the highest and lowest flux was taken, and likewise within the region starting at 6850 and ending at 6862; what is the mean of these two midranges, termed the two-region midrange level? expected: 14.64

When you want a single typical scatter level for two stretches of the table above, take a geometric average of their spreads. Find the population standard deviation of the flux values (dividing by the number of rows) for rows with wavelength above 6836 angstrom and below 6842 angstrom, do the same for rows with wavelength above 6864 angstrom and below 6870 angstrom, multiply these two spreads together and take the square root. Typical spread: 0.73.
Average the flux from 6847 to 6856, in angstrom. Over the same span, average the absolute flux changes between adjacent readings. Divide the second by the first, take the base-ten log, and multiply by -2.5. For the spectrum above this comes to 3.7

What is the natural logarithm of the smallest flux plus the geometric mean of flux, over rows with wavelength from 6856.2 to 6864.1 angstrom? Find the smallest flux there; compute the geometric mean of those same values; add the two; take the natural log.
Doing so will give 3.35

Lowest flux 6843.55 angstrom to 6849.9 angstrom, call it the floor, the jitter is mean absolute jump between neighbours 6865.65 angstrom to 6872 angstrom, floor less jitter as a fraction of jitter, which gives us 21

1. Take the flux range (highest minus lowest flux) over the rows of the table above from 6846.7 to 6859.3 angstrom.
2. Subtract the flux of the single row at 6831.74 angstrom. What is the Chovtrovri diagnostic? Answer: -12.2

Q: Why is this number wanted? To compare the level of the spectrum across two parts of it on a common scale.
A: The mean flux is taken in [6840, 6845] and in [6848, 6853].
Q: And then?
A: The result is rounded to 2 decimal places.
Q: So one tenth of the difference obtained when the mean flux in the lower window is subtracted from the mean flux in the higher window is 0.05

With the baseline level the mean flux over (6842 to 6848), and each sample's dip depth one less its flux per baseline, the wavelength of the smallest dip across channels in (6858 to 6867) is 6864.86 angstrom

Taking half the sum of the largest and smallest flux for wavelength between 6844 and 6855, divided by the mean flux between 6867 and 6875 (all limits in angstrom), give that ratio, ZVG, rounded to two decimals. 1.07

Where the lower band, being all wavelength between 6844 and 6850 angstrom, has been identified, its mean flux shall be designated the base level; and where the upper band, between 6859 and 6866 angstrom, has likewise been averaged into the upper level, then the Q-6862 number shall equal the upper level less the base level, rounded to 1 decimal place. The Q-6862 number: -0.2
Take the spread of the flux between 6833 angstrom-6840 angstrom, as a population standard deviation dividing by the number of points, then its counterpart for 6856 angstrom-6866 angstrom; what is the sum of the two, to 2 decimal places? 1.08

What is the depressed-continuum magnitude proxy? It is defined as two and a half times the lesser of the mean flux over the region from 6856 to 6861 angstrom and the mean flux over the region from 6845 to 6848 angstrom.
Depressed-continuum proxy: 35.3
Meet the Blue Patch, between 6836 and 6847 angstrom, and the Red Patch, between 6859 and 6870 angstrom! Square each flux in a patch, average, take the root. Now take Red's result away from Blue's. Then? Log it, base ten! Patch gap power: -0.5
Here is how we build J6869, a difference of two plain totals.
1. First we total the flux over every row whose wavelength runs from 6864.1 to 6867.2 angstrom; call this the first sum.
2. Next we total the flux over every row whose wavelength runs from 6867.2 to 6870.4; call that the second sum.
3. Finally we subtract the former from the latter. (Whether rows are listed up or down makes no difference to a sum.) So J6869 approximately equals -2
